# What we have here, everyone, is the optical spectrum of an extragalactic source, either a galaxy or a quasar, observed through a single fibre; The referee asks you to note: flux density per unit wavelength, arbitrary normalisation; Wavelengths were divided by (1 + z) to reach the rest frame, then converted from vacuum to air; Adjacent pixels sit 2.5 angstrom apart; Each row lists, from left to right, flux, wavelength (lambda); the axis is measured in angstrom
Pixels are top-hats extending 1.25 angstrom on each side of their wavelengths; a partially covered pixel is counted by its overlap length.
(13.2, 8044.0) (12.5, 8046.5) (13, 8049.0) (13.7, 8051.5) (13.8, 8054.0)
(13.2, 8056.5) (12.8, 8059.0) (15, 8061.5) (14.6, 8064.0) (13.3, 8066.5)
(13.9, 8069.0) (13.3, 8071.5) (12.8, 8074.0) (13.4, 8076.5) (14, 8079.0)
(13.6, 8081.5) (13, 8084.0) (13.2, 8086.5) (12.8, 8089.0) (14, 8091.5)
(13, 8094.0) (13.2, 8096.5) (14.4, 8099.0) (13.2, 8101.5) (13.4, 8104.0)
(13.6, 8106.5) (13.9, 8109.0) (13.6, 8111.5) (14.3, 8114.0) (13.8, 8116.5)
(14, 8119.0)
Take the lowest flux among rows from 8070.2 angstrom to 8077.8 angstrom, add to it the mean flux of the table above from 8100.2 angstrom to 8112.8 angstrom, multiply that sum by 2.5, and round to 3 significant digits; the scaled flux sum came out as 65.9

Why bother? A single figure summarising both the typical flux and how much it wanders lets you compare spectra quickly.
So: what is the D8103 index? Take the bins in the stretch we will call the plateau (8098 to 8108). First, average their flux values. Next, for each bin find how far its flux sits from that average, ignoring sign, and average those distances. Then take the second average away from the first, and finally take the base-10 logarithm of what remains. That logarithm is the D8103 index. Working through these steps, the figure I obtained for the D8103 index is 1.12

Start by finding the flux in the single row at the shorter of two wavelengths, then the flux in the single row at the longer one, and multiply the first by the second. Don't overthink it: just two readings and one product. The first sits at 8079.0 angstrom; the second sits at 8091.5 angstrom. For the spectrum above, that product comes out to 196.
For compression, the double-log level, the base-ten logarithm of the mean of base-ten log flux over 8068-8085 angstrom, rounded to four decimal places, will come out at 0.0522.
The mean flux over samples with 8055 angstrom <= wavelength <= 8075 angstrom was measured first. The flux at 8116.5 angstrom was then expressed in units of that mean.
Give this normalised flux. 1.01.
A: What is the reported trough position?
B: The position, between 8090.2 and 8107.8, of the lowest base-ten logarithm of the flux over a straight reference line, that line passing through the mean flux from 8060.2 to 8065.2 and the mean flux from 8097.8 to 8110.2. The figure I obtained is 8094.0 angstrom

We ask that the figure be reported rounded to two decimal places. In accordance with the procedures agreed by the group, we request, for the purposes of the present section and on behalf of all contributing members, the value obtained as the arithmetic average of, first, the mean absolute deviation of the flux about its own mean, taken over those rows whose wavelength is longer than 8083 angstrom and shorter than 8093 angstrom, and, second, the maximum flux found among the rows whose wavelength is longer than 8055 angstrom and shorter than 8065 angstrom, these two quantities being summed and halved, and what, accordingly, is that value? 7.69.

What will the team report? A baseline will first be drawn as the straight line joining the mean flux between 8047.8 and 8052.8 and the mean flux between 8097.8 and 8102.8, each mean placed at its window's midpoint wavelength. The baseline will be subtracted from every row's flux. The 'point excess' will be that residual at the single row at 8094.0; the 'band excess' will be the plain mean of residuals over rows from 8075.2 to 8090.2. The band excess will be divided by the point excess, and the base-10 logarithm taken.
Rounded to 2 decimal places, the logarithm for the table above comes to -0.38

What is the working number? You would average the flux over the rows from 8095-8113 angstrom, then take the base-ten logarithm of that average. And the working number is 1.13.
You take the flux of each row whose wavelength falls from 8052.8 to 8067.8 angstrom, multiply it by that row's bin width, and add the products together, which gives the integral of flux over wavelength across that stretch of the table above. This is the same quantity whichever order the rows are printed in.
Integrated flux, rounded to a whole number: 207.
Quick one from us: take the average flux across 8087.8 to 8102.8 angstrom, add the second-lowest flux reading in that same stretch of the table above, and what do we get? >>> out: 26.4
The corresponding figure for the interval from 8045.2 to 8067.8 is 26.3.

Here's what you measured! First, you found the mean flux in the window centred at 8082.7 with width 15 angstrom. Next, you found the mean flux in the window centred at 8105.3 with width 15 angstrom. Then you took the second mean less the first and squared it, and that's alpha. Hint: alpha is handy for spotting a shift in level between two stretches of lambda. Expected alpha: 0.12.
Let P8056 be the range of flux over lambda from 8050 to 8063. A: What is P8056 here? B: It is 2.20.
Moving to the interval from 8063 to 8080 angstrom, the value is 1.80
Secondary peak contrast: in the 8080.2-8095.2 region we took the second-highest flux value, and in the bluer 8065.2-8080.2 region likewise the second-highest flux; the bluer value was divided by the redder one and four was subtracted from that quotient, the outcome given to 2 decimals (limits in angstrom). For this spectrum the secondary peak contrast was -2.98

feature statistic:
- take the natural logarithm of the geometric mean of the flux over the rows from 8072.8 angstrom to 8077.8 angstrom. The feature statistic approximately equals 2.57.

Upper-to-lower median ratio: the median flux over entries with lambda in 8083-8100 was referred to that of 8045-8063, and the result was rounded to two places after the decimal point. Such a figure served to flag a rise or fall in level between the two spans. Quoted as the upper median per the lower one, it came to 1.00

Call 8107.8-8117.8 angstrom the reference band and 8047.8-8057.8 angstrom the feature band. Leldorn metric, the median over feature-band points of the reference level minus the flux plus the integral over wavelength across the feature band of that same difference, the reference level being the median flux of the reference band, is 4.7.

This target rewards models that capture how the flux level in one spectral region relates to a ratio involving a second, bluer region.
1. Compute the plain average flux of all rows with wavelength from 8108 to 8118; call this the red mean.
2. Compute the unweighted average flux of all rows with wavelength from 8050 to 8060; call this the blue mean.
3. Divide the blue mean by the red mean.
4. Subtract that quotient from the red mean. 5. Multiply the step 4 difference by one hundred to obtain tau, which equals 1294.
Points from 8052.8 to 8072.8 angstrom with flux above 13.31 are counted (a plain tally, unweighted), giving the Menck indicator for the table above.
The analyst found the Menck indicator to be 4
